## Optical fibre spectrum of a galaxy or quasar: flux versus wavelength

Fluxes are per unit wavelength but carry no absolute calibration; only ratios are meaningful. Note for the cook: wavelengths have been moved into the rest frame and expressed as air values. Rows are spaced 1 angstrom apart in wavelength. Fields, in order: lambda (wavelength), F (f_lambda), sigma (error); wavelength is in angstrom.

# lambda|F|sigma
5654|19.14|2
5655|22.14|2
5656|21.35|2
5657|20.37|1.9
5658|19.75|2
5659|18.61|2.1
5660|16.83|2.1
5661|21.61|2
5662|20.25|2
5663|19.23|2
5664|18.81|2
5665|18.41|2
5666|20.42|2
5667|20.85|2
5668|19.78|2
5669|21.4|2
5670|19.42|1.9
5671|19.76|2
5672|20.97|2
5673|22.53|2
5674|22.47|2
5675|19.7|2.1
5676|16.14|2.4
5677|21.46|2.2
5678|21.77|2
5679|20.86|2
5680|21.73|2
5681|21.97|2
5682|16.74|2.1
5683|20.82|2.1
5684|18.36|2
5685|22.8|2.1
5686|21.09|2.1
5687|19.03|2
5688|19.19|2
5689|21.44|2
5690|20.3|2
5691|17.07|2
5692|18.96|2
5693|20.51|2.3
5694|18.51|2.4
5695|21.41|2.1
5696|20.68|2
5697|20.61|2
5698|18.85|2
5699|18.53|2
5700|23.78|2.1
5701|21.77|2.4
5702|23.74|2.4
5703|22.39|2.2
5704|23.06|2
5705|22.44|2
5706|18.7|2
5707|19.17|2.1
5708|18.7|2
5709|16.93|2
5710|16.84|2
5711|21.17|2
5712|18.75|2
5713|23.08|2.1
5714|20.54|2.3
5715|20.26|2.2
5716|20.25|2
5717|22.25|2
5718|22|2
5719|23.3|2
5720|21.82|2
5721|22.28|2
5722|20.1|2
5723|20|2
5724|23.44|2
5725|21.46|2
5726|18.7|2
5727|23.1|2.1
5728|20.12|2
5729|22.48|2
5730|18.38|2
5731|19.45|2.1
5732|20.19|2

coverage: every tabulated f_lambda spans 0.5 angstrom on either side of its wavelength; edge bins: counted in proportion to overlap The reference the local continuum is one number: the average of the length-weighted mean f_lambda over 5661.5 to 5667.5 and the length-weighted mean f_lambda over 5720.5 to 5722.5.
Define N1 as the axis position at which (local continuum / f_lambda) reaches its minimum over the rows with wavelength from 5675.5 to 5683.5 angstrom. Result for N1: 5681 angstrom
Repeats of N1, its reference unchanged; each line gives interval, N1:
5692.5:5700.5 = 5700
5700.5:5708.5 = 5702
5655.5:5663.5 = 5661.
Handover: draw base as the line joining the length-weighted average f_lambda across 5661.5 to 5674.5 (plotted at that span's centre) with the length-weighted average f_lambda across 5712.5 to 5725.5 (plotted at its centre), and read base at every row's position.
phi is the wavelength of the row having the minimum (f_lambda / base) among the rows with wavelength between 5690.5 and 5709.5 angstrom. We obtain 5709 angstrom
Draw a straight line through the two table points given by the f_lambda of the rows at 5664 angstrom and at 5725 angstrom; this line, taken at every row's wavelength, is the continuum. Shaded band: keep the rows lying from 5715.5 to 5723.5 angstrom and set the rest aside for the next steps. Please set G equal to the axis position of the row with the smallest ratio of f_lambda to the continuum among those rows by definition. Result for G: 5723 angstrom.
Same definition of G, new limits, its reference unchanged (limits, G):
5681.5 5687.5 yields 5682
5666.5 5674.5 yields 5670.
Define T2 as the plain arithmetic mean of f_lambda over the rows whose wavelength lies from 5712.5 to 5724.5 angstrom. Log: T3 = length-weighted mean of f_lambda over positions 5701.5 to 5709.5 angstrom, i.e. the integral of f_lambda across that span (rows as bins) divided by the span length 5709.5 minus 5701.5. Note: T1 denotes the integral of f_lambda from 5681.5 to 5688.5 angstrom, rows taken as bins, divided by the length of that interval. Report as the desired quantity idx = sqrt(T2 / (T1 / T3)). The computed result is 4.76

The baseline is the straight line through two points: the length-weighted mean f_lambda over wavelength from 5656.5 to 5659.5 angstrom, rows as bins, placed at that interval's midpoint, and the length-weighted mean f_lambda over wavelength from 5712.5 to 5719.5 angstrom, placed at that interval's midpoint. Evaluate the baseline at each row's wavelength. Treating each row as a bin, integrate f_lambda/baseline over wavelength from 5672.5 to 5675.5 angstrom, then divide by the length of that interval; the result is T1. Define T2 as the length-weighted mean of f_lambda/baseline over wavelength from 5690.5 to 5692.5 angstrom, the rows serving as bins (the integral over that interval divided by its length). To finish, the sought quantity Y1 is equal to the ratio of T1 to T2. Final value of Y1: 1.23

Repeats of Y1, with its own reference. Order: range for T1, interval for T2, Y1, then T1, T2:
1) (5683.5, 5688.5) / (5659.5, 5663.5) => 0.99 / 0.98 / 0.99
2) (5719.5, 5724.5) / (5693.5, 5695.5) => 1.03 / 0.98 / 0.96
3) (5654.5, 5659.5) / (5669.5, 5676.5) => 1.05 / 1.05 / 1.00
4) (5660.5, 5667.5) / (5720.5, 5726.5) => 1.05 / 1.01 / 0.96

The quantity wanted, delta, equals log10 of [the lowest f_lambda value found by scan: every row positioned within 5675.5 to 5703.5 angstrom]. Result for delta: 1.21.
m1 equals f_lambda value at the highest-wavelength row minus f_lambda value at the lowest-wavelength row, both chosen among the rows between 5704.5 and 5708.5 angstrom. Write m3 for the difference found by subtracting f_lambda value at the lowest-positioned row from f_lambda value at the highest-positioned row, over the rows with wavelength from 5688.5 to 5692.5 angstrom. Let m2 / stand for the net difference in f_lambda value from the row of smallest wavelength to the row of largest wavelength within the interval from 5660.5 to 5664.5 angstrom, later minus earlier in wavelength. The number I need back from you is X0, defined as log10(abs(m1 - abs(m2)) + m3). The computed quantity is 0.61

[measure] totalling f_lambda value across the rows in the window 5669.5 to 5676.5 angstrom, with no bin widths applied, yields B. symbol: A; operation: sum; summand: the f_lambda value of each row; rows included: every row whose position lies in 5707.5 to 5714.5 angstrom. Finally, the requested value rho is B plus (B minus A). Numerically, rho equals 146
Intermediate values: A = 136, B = 141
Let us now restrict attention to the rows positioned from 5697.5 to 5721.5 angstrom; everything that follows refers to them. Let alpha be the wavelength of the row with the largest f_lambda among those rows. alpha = 5700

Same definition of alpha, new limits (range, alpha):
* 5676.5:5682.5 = 5681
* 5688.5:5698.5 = 5689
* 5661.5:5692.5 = 5685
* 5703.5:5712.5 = 5704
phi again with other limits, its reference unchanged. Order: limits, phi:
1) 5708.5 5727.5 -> 5710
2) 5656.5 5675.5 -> 5660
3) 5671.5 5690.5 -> 5676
